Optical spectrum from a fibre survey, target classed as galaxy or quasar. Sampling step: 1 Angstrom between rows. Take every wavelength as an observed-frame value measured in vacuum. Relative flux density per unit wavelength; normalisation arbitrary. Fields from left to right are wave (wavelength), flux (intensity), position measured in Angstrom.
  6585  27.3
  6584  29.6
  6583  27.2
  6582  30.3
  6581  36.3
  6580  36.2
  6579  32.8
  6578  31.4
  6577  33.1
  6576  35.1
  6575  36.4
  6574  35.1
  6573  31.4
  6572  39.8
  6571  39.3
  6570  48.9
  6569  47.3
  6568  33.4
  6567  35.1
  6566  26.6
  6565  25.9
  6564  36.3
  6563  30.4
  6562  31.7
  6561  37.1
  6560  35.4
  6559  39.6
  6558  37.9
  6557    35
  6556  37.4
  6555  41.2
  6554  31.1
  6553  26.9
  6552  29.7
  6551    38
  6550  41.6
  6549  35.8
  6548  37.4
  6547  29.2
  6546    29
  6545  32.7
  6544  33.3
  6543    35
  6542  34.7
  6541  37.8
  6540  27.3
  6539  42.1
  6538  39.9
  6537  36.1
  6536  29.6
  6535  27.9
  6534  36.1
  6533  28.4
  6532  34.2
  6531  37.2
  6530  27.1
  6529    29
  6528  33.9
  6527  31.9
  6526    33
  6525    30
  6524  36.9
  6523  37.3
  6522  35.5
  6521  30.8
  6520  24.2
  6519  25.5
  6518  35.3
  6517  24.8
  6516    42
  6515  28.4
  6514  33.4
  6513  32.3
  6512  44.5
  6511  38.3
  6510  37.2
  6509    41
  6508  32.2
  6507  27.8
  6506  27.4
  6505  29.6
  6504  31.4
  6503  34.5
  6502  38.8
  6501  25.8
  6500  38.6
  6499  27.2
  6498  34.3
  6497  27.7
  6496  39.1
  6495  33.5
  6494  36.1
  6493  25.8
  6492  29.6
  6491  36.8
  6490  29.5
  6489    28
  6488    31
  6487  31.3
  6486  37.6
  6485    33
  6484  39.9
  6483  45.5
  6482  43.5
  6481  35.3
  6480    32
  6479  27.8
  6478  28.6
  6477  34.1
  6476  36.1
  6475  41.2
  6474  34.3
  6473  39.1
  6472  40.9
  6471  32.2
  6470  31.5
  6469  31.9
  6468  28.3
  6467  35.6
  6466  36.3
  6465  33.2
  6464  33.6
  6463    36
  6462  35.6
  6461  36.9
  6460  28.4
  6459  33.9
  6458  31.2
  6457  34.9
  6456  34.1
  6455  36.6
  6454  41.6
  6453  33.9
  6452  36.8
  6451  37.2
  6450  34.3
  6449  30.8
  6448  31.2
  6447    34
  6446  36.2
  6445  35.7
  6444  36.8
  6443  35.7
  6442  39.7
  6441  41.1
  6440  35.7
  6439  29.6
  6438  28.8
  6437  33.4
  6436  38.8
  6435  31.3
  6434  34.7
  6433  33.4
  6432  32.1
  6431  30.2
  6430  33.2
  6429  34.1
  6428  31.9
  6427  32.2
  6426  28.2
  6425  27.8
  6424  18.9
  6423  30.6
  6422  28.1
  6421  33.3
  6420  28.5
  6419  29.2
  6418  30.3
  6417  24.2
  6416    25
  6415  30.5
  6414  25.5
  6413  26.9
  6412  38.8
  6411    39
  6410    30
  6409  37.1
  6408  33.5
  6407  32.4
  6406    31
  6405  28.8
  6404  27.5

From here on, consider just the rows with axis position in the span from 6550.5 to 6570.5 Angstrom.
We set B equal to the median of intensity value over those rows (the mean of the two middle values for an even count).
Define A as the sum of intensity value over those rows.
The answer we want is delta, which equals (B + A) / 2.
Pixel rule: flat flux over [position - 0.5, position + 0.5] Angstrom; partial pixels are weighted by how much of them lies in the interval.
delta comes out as 370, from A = 705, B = 35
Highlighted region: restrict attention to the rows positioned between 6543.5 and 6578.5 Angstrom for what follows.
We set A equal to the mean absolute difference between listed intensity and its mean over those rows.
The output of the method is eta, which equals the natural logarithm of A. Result 1.38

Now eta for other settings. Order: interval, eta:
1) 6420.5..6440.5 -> 1.04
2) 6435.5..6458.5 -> 0.97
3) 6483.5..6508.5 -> 1.33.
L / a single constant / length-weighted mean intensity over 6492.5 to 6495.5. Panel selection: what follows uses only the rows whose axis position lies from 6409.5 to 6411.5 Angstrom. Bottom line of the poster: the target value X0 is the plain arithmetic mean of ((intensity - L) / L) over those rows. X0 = 0.085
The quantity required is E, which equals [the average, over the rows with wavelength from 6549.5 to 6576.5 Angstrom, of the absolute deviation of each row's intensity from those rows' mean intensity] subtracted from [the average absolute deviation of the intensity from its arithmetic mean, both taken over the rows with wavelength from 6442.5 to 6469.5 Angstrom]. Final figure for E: -2.0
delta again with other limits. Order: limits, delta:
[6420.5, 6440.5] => 329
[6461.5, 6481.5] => 359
